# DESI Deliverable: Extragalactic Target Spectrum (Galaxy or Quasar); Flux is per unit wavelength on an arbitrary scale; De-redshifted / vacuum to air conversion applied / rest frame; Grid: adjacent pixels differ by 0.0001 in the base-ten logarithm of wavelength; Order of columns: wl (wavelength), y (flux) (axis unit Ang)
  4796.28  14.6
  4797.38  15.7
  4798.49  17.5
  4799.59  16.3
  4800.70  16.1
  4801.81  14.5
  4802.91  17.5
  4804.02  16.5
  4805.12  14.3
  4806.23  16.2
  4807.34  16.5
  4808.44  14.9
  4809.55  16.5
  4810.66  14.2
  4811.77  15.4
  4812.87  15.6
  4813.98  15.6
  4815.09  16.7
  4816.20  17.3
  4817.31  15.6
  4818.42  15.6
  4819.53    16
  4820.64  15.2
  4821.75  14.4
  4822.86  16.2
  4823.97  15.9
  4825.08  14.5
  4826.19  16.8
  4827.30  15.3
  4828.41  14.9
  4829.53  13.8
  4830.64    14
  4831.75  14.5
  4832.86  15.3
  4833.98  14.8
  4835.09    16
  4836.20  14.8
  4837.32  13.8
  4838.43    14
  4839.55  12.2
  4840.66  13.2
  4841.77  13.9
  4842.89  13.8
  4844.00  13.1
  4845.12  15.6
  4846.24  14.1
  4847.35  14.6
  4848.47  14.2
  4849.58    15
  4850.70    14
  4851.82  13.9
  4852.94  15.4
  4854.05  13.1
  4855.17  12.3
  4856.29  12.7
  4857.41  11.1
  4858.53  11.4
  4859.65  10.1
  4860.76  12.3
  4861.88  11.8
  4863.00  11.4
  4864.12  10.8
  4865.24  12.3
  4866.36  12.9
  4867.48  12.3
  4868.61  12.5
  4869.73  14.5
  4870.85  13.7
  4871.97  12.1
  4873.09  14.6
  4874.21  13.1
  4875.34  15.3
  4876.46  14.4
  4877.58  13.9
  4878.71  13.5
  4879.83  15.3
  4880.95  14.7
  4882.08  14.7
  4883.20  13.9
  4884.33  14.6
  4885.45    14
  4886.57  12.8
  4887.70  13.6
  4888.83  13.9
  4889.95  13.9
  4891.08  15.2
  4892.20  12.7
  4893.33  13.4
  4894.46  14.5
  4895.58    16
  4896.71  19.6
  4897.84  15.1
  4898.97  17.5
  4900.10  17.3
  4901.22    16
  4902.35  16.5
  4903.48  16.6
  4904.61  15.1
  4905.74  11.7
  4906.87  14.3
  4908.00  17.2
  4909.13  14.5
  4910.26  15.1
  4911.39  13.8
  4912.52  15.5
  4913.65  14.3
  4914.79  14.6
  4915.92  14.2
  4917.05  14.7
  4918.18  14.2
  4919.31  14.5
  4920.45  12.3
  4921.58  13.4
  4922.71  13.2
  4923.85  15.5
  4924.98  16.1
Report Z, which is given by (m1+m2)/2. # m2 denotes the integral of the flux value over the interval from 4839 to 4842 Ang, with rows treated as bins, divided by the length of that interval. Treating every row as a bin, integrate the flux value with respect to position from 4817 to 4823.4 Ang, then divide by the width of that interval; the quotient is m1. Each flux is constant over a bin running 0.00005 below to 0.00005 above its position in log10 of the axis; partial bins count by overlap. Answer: 14.3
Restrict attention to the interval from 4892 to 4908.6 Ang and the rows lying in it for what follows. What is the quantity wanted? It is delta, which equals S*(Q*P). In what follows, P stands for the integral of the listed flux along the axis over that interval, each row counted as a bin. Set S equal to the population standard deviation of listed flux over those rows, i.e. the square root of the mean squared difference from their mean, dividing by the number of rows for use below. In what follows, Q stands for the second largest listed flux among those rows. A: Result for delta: 9004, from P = 259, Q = 17.5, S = 2.0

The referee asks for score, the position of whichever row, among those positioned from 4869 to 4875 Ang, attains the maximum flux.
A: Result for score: 4873.09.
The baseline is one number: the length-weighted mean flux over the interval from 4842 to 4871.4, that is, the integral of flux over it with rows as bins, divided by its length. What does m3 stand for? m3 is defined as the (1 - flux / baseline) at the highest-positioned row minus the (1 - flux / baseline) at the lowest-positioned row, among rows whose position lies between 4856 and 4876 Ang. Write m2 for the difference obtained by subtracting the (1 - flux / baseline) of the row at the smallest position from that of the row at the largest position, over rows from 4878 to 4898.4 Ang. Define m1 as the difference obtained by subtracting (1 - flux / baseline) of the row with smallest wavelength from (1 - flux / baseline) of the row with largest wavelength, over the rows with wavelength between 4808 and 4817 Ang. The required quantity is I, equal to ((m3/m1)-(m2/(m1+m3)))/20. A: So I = 0.04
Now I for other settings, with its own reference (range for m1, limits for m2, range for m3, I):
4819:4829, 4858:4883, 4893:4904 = -0.22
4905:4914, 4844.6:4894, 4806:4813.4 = 0.04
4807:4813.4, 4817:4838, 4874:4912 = -0.49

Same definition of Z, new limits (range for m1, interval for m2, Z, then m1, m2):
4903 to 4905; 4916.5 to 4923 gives 14.8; 15.9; 13.7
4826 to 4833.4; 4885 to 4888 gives 14.1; 14.9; 13.4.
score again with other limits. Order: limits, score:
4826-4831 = 4826.19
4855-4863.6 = 4856.29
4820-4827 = 4826.19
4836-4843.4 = 4836.20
